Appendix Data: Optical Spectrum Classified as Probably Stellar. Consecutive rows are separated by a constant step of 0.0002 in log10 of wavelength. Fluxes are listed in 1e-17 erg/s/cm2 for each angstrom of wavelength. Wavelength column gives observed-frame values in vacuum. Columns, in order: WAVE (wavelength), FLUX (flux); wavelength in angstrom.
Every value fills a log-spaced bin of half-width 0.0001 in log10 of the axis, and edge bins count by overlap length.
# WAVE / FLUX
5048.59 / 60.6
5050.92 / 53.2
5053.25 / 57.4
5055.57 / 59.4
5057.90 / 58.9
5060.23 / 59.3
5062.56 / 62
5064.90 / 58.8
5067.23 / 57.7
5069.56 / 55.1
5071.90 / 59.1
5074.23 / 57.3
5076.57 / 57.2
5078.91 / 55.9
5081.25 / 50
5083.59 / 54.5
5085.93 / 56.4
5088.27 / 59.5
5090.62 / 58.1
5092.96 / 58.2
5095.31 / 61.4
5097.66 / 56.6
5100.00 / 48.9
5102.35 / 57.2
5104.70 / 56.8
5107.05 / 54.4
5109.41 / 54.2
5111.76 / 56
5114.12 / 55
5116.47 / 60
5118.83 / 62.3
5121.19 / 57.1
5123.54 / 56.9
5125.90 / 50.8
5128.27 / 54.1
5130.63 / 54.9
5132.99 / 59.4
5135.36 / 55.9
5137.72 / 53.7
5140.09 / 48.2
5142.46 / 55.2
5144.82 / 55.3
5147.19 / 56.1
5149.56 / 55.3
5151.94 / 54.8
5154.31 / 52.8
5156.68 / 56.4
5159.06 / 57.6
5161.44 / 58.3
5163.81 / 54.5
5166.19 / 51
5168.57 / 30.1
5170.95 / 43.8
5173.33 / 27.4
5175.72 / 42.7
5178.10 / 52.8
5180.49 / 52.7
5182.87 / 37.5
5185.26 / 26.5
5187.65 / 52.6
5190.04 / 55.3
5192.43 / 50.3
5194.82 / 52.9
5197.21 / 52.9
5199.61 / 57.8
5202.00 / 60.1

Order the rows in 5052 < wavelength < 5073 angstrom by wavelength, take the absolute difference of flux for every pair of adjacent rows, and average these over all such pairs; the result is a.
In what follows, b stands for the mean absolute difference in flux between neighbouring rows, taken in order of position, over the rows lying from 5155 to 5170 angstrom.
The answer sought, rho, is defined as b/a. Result 2.92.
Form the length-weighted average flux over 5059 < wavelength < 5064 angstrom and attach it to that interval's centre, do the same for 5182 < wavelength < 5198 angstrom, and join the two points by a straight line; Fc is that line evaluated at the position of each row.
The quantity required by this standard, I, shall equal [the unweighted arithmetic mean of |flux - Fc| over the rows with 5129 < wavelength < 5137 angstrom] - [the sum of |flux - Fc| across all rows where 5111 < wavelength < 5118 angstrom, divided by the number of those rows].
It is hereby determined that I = 1.7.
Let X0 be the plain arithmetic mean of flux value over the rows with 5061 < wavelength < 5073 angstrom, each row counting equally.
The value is 58.5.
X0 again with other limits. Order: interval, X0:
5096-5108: 54.8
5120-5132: 54.8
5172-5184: 42.6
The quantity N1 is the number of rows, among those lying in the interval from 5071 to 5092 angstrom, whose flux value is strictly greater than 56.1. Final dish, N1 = 6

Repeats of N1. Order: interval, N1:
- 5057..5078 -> 8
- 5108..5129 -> 4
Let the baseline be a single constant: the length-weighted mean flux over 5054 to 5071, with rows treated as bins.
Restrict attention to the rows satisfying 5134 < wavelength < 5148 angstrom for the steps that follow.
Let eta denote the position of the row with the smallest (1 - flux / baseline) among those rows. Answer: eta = 5147.19 angstrom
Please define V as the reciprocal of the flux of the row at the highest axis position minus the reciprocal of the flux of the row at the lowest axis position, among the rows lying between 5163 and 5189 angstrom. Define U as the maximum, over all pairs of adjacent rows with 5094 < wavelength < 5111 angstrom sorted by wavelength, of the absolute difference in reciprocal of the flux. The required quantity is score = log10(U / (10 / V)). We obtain -6.7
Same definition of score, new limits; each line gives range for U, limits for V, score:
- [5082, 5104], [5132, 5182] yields -6.2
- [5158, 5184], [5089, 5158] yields -6.1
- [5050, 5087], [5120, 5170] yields -5.5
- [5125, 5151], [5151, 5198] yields -6.8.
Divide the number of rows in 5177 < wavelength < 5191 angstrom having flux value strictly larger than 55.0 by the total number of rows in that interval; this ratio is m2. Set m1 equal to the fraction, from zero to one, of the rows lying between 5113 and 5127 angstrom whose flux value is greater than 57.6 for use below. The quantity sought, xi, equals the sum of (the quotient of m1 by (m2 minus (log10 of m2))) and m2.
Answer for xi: 0.5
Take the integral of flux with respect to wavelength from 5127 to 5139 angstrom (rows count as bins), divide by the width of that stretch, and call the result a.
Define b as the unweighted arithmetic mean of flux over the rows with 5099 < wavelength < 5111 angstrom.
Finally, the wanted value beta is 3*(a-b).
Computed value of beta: 4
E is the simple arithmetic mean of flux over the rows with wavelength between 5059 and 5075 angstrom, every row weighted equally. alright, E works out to 58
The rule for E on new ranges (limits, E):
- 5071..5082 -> 56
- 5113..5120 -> 59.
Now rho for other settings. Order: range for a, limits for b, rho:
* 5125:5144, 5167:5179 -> 3.62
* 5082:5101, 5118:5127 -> 1.21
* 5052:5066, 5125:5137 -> 1.72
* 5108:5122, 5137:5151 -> 0.93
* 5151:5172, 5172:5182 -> 1.38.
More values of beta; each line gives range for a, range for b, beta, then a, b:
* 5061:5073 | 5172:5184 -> 48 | 58.5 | 42.6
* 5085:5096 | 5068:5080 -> 5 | 58.6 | 56.9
